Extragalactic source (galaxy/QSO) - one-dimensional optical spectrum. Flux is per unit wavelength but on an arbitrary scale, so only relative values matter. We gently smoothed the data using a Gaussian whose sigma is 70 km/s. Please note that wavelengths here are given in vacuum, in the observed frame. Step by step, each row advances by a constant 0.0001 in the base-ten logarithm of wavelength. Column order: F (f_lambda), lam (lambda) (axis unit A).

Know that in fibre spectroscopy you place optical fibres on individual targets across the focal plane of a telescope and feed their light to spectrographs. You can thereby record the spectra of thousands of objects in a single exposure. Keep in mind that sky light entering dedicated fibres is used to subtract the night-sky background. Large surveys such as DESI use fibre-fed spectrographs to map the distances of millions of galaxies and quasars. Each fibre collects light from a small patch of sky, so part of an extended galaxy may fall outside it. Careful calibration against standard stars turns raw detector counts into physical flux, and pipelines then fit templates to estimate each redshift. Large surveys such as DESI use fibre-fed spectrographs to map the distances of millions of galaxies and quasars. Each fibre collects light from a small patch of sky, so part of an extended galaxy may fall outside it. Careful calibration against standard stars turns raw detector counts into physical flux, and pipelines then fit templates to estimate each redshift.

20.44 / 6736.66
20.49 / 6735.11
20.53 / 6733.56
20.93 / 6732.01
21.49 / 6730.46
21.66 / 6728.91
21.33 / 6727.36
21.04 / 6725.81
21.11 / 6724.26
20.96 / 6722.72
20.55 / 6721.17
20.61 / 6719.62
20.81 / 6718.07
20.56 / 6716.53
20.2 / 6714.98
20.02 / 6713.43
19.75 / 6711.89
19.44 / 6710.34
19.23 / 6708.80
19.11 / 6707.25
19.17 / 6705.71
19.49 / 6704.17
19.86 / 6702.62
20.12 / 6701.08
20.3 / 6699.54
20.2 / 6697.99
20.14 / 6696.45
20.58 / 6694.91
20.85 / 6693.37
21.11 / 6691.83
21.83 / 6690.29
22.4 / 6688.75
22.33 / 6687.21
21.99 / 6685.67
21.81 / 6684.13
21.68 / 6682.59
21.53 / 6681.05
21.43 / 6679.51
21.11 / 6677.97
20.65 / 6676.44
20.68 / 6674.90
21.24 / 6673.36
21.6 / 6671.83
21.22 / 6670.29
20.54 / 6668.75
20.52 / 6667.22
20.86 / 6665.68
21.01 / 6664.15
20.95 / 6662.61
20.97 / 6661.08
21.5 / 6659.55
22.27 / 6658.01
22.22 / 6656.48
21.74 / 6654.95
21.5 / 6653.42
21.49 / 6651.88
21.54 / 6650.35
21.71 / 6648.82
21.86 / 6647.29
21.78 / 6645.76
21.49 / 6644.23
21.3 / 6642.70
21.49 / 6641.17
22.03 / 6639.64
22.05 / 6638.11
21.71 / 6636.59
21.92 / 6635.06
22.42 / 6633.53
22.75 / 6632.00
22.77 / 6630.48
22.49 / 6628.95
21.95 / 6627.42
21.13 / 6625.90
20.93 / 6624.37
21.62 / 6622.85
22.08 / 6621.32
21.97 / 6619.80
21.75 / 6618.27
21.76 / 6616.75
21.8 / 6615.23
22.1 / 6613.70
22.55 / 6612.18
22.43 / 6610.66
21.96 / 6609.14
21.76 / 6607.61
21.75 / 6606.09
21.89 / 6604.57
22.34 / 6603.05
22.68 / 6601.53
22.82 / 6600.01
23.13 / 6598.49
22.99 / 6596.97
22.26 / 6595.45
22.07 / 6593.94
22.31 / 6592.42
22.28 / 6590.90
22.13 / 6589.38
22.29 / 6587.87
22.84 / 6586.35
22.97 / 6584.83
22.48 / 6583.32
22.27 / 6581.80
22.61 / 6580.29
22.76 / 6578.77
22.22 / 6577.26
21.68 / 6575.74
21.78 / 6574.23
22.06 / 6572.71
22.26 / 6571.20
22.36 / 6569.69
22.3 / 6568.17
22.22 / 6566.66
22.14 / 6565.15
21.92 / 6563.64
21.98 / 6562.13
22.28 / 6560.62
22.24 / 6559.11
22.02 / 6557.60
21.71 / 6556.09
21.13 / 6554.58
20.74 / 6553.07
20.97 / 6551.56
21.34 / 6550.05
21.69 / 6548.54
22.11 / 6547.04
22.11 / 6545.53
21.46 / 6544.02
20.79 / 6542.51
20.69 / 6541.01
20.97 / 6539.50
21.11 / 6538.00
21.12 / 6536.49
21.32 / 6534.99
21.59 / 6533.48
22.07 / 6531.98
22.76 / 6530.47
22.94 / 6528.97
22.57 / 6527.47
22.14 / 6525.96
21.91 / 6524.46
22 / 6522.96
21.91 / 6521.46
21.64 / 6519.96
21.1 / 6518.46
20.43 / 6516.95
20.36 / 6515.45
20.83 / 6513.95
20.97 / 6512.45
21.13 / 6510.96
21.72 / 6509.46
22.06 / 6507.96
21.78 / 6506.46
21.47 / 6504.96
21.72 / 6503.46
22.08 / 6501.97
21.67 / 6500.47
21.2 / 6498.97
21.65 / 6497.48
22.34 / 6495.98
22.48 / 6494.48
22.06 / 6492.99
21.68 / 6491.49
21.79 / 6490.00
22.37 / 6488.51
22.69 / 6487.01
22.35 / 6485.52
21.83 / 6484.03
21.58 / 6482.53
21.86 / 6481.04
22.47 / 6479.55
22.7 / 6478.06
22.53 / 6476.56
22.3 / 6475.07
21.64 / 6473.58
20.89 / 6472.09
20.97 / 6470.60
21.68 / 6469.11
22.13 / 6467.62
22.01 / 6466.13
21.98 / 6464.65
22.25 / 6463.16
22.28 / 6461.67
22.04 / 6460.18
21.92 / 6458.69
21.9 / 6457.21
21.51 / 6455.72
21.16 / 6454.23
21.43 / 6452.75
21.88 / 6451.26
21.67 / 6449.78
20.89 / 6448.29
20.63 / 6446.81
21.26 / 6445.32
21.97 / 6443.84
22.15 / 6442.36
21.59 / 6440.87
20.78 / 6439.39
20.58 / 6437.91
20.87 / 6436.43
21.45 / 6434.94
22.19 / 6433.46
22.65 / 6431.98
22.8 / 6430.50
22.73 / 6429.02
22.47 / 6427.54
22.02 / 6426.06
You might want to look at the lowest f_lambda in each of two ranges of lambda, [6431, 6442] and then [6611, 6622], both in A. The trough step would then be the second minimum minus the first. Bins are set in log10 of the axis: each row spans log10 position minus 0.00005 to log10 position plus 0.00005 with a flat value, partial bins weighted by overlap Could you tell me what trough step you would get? 1.2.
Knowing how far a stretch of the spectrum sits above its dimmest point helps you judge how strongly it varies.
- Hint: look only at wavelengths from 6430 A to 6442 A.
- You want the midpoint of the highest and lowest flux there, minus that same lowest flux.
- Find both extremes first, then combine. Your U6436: 1.1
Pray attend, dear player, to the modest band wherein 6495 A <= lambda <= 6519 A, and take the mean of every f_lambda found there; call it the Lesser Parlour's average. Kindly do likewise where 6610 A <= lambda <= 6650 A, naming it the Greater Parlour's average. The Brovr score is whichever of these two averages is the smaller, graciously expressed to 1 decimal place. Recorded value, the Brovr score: 21.4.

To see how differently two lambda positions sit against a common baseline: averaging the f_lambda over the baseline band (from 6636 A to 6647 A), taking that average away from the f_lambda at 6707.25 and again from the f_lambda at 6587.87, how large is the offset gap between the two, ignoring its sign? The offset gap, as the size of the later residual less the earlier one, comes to 3.2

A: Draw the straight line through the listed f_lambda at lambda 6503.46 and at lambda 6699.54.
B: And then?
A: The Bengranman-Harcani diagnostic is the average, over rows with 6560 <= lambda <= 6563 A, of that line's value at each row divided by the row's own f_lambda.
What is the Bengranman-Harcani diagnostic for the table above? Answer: 0.96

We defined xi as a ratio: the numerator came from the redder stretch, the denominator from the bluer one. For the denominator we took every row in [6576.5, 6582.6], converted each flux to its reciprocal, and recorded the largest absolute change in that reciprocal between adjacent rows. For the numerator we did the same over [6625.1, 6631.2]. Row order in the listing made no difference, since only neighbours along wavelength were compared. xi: 1.66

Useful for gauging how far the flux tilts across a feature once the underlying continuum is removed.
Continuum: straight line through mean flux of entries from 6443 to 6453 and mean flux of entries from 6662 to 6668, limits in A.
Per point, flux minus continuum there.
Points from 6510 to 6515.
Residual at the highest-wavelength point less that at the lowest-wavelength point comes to -0.3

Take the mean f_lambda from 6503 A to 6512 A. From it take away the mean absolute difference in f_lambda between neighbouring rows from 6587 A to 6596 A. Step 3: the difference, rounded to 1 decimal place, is 21.5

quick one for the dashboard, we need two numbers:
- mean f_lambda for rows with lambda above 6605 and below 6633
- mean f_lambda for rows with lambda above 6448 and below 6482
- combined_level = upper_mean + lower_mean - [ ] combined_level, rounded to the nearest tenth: 43.8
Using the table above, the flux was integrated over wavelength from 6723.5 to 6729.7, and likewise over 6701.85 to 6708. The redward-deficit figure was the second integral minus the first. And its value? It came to -12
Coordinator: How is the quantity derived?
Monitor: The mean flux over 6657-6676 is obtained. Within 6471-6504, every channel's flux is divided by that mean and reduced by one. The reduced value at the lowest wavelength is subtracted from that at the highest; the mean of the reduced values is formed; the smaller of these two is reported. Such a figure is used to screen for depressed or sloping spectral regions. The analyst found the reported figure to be 0.04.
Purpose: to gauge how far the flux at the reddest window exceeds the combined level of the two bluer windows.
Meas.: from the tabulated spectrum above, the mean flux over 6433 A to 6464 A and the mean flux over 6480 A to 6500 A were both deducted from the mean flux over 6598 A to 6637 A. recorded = -21.4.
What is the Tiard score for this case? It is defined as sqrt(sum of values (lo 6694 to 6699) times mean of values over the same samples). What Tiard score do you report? 35.2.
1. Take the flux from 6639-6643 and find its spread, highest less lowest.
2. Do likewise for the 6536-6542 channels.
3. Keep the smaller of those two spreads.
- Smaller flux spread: 0.43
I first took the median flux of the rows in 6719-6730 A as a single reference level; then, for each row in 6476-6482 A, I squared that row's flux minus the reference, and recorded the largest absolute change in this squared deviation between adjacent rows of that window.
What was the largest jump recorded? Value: 1.4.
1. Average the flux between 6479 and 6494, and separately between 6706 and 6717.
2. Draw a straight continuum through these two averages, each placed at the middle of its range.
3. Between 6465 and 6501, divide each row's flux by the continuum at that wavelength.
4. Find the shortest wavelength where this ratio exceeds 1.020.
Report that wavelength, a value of 6478.06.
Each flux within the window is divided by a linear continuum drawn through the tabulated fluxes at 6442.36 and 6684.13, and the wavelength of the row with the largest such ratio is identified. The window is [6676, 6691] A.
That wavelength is 6688.75 A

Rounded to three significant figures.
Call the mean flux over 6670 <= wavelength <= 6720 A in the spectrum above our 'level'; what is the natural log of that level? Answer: 3.03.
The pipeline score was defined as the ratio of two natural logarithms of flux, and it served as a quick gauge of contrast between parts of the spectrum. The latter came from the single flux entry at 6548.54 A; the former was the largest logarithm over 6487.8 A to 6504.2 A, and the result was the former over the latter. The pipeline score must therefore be 1.01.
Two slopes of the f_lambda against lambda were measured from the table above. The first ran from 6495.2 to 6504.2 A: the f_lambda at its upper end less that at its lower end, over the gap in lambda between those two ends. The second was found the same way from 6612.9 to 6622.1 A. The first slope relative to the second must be 32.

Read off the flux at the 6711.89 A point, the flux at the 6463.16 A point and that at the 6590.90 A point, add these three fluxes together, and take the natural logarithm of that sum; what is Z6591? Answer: 4.16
